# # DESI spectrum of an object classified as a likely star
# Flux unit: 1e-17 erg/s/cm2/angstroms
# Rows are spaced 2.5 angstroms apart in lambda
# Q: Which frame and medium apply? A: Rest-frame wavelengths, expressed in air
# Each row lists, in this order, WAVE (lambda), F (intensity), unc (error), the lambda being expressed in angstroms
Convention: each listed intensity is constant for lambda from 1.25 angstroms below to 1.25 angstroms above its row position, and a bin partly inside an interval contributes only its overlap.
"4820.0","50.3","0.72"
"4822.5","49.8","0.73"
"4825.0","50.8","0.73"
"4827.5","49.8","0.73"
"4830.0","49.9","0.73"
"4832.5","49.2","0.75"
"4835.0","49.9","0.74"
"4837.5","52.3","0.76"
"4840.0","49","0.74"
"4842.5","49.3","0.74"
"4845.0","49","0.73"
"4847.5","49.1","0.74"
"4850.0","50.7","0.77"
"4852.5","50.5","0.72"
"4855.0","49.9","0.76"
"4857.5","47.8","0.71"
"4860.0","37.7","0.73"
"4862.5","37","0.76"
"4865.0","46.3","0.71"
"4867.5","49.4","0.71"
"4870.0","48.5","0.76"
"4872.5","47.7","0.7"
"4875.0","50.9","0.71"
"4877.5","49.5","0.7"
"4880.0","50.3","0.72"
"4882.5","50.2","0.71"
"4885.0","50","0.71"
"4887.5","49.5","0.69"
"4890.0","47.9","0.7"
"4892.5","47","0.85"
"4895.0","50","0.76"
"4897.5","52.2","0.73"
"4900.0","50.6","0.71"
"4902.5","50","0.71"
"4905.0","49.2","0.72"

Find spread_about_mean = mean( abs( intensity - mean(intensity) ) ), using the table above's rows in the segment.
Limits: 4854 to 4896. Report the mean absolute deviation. 2.6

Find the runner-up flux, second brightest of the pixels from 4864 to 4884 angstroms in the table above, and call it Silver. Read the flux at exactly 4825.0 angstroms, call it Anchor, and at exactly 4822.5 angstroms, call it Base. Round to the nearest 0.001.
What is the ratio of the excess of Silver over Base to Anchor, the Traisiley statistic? 0.010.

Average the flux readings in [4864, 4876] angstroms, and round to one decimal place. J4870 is 48.6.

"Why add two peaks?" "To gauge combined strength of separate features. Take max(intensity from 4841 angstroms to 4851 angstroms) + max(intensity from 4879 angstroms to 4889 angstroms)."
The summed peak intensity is 101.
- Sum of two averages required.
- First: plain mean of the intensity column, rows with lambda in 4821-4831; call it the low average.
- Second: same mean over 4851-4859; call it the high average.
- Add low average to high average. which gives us 99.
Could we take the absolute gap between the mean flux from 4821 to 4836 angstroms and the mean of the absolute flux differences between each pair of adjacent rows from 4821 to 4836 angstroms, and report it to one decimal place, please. 49.2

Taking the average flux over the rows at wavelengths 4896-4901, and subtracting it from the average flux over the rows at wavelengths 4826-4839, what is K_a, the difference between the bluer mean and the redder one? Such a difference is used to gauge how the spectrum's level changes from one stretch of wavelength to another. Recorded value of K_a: -1.2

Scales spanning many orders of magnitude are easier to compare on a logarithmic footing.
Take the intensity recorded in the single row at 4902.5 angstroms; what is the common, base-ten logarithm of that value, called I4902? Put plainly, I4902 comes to 1.70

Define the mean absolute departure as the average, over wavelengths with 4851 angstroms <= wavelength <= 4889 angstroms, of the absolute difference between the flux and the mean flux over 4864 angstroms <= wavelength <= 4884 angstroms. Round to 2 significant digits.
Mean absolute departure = 2.5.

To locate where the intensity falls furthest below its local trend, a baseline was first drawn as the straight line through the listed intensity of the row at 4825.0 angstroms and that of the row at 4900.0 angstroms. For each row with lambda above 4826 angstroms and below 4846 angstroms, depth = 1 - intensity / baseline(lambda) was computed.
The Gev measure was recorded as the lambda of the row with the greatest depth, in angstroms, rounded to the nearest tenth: 4840.0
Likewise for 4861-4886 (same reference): 4862.5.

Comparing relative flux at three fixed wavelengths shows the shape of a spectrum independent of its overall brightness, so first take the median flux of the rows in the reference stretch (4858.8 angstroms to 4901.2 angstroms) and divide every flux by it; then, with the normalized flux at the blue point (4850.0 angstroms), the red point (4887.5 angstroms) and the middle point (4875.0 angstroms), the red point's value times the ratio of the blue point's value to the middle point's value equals 1.00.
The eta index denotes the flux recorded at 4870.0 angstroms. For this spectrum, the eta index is 48.5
